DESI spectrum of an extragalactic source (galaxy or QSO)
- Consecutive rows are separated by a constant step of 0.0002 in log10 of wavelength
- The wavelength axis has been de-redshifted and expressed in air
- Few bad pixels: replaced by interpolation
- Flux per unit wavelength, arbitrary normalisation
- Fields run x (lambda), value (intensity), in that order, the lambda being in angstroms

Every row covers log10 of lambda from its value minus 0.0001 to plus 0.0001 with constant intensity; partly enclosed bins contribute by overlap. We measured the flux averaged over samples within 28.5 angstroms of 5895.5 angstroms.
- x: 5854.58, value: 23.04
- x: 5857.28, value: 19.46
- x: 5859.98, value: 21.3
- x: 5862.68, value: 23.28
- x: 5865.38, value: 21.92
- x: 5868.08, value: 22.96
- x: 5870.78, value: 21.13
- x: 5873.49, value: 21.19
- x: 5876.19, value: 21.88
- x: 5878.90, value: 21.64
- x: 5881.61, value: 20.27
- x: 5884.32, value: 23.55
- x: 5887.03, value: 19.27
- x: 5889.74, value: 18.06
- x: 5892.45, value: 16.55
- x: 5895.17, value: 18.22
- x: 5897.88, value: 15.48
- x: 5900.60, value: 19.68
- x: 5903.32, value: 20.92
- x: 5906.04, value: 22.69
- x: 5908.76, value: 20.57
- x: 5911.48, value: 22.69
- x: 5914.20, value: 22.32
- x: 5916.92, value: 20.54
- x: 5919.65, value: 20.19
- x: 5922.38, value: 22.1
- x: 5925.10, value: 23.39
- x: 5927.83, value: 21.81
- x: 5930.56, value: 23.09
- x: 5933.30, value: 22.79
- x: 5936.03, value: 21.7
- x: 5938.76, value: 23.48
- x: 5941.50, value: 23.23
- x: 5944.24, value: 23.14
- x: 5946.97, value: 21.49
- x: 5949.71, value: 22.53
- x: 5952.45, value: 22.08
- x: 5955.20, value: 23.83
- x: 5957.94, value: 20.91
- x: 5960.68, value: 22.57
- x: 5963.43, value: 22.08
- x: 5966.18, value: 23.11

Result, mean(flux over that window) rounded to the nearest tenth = 20.6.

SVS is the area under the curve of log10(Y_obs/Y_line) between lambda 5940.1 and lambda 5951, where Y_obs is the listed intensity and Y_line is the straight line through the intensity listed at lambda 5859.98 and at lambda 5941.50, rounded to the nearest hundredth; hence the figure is -0.15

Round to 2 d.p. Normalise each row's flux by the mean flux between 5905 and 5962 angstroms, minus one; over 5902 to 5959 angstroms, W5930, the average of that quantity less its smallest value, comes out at 0.09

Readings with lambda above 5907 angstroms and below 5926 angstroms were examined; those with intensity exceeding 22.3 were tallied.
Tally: 3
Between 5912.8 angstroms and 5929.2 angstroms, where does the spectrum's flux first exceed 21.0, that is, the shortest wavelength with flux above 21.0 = 5914.20 angstroms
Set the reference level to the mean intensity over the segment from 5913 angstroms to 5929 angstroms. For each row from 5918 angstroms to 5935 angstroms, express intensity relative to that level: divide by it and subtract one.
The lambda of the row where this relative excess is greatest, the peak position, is 5925.10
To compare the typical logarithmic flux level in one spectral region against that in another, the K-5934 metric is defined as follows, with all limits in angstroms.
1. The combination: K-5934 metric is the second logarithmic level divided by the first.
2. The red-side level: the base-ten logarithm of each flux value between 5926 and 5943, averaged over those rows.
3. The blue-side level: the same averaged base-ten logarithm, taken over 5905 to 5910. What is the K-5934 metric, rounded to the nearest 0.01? 0.98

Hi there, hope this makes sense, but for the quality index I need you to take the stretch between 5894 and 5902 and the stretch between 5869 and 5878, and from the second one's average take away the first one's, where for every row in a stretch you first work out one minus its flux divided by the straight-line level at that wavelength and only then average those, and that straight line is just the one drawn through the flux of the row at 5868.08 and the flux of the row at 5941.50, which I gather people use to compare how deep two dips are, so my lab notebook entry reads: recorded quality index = -0.16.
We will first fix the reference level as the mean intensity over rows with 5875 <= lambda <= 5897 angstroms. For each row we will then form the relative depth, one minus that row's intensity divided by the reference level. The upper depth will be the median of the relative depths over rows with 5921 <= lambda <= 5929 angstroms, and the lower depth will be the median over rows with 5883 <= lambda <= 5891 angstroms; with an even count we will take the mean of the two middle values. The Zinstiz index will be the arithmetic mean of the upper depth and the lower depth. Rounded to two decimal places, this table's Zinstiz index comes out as -0.04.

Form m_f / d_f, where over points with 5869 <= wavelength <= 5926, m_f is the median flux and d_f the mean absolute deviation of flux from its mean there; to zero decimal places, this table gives 13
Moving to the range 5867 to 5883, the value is 33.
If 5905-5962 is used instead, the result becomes 27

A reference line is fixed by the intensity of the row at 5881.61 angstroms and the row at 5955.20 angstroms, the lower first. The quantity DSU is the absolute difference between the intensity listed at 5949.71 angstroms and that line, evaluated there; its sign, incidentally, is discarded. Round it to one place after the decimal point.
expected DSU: 1.0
